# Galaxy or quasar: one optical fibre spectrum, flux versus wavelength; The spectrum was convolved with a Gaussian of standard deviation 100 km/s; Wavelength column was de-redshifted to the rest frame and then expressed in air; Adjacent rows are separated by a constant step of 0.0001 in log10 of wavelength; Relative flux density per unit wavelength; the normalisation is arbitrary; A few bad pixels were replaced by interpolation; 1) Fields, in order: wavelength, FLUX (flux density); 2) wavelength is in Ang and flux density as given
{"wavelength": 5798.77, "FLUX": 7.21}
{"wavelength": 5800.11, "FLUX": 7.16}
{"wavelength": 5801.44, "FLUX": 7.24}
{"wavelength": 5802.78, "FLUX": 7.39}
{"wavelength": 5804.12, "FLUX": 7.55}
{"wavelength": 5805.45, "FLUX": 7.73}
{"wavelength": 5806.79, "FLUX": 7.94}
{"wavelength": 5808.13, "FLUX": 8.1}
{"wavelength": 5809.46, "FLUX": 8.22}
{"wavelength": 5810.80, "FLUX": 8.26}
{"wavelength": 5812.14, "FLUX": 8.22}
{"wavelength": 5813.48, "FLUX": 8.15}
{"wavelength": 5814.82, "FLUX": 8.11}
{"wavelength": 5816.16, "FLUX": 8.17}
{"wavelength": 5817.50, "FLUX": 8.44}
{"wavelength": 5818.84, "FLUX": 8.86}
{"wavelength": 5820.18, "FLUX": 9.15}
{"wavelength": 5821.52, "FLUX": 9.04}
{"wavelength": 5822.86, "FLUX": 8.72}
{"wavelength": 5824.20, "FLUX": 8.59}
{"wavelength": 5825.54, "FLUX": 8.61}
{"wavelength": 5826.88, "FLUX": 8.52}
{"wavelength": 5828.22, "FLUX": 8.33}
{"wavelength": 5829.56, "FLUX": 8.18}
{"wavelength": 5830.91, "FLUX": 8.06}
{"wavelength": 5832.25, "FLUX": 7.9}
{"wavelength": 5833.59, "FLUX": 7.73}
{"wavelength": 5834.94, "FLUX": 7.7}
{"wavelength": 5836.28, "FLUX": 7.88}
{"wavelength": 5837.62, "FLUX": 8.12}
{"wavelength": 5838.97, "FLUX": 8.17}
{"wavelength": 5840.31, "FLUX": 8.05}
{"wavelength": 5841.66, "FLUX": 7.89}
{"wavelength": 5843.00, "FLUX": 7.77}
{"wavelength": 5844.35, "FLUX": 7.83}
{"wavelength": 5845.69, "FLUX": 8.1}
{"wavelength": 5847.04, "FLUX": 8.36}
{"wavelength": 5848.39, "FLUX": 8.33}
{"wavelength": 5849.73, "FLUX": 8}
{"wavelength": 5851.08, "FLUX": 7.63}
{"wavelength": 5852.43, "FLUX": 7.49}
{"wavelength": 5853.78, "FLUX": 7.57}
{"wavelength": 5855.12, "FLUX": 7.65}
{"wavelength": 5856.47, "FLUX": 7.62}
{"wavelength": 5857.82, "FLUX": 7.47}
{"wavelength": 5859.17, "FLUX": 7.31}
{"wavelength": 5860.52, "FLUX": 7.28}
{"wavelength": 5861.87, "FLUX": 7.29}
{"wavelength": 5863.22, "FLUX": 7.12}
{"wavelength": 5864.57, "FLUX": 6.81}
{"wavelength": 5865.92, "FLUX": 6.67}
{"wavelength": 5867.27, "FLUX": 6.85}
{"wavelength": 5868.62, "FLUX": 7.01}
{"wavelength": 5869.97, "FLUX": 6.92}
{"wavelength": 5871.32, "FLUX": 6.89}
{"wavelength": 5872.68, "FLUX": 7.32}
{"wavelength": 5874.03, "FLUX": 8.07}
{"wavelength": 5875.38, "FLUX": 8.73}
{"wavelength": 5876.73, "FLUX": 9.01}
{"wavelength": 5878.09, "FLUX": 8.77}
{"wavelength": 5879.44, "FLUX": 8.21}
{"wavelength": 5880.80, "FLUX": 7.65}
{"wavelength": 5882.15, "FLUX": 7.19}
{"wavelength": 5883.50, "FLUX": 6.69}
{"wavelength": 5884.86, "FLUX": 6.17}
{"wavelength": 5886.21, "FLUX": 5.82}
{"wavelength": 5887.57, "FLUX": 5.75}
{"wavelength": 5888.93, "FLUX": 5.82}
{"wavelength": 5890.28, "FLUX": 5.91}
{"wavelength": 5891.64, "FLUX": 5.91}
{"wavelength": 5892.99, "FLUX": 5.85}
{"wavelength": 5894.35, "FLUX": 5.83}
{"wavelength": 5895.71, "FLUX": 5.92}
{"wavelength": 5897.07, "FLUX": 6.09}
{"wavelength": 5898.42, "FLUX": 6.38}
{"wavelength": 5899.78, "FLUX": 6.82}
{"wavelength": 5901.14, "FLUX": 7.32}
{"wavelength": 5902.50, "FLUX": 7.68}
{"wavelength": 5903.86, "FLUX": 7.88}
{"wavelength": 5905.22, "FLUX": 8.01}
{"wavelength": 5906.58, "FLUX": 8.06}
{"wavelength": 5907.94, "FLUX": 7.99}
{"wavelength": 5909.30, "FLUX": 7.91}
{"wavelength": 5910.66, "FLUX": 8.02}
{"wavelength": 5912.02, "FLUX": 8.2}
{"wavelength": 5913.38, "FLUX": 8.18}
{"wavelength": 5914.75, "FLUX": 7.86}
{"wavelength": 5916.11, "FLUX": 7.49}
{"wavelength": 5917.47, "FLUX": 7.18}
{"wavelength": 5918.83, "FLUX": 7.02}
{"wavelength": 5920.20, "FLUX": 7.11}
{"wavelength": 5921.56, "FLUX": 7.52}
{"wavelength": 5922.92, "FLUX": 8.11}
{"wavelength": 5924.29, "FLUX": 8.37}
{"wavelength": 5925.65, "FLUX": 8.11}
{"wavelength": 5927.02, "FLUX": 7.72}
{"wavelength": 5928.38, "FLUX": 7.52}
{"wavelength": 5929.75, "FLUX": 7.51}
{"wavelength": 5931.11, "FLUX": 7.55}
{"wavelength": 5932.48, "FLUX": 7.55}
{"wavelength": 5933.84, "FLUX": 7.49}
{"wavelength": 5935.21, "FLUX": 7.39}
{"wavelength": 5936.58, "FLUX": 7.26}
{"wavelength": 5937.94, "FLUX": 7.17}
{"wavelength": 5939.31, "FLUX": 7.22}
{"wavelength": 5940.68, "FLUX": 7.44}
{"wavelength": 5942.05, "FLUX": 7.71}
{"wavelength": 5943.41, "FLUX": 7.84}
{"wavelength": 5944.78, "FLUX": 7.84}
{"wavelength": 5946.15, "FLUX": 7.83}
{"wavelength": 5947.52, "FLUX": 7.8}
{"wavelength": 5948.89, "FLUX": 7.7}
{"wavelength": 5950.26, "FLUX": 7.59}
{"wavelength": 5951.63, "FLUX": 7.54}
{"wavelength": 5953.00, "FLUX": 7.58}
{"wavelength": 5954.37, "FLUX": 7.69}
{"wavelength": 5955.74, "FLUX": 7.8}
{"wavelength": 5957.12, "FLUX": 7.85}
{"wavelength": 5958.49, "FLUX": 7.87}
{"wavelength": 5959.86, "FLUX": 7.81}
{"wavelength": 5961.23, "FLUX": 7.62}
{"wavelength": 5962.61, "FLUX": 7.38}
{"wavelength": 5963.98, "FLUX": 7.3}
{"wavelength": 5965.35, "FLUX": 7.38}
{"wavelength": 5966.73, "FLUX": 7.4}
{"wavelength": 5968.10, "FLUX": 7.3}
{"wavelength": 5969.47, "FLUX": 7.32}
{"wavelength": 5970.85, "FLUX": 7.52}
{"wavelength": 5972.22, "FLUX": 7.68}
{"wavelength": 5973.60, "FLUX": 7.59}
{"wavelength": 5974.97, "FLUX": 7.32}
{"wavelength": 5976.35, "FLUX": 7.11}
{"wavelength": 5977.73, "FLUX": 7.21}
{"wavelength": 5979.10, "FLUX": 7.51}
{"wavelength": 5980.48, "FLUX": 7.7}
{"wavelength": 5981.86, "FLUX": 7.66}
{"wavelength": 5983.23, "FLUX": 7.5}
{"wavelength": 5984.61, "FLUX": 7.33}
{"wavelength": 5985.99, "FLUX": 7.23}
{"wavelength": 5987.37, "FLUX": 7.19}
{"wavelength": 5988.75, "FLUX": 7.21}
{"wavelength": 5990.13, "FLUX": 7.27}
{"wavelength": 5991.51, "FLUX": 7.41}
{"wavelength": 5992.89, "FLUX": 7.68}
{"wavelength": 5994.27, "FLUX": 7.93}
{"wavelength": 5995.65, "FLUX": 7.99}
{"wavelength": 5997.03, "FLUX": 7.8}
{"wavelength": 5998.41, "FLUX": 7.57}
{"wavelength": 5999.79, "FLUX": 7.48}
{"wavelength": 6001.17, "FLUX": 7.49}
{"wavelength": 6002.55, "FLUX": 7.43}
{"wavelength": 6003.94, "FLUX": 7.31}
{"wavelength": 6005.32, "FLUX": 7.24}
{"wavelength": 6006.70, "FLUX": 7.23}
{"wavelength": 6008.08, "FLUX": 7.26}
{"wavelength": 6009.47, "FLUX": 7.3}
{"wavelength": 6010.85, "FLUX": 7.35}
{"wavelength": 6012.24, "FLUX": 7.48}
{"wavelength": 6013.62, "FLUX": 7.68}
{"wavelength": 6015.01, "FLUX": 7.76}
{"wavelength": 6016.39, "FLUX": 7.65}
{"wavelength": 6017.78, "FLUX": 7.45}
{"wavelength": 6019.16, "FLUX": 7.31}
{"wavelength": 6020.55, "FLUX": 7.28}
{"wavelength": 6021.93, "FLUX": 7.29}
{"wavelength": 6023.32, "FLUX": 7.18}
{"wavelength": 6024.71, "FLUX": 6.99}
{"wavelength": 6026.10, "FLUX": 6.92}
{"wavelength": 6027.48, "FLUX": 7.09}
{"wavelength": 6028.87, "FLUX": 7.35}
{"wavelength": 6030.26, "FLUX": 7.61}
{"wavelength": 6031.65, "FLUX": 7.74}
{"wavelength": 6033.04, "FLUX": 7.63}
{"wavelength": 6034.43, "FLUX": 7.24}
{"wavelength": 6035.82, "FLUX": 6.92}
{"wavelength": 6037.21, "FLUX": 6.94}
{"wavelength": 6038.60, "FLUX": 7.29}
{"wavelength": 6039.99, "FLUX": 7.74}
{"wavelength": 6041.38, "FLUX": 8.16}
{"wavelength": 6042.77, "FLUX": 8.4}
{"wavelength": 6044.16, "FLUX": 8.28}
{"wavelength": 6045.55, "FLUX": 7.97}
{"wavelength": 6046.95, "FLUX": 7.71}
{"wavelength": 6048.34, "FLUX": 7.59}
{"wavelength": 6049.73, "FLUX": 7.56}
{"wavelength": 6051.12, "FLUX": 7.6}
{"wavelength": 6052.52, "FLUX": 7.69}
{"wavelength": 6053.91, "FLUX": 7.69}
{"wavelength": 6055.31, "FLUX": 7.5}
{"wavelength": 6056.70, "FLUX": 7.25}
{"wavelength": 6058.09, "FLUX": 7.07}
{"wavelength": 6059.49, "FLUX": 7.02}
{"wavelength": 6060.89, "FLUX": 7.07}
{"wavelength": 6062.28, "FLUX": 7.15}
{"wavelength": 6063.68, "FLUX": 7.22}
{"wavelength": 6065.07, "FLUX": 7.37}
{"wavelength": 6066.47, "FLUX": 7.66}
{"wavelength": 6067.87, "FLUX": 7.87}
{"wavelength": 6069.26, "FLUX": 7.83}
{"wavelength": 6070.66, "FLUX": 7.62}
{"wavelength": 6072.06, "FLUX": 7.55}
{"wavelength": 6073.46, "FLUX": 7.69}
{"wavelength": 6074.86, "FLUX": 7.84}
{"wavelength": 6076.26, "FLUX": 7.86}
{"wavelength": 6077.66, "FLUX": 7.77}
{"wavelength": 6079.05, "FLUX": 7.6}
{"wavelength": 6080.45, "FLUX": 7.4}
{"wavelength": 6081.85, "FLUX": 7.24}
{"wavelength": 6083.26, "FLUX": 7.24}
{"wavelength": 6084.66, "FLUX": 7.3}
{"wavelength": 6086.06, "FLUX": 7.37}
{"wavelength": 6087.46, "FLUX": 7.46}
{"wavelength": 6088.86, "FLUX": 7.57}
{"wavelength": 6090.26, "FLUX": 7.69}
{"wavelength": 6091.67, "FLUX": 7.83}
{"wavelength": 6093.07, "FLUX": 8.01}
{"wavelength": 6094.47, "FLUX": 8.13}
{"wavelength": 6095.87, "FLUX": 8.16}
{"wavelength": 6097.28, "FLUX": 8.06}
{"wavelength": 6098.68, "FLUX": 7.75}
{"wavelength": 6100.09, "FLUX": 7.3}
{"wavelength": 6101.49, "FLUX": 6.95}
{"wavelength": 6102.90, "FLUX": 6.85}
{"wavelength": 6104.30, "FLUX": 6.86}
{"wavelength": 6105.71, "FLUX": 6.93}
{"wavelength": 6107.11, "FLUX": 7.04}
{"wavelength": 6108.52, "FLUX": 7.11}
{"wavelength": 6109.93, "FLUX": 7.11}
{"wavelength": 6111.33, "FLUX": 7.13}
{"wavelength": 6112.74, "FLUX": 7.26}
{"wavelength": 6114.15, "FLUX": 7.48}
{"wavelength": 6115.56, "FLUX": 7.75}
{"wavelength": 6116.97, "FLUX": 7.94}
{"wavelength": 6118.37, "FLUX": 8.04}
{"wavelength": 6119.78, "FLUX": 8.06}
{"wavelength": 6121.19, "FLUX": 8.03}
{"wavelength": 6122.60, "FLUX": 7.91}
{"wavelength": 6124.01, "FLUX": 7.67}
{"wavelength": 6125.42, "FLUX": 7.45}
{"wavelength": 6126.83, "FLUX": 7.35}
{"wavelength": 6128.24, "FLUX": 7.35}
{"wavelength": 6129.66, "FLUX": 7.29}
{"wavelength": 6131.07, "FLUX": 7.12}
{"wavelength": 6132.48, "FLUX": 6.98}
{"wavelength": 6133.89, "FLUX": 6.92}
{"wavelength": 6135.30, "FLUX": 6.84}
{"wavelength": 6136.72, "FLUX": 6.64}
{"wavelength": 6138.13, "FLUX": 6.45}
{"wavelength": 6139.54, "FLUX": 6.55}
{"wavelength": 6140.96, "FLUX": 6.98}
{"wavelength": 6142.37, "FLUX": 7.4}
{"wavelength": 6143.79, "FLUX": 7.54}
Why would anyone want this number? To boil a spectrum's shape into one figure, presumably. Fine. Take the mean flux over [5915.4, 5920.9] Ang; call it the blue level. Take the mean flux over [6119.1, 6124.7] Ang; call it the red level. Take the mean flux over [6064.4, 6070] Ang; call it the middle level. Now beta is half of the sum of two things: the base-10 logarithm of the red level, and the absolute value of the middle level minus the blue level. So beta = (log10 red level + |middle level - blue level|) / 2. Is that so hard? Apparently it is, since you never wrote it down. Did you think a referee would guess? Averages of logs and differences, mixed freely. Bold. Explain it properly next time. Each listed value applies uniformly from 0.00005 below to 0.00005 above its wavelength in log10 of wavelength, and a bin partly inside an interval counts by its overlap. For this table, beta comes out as 0.69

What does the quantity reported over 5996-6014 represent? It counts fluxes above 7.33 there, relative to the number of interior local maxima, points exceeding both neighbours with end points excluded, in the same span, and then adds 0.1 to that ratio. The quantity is 8.1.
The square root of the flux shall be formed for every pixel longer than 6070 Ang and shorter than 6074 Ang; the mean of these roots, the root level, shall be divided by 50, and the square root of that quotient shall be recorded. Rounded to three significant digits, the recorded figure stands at 0.235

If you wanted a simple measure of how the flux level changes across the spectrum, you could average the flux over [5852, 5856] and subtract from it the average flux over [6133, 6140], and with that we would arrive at 0.9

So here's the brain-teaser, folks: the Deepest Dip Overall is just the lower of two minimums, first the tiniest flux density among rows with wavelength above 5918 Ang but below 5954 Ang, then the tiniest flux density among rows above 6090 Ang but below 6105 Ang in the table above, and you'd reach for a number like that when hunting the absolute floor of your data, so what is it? 6.85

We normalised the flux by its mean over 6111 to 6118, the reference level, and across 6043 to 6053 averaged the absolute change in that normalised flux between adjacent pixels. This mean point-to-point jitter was 0.019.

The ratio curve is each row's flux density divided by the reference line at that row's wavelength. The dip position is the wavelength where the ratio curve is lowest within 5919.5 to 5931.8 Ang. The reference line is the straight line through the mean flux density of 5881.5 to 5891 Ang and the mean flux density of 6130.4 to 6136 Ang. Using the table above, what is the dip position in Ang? 5920.20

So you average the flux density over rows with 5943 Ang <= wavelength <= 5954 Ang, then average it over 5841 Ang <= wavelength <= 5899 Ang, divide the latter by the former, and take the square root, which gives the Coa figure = 0.97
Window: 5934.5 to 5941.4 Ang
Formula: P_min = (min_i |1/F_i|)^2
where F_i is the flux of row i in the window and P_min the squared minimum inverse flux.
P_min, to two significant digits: 0.018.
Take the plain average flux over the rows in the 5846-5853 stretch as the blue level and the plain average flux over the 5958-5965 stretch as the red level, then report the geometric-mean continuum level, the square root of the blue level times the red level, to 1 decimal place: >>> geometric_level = 7.8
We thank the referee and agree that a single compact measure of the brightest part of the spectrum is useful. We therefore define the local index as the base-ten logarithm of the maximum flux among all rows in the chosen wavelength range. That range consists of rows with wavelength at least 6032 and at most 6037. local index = 0.883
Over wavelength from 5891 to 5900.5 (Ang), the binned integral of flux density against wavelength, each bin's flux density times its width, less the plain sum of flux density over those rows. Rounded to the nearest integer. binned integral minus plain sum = 15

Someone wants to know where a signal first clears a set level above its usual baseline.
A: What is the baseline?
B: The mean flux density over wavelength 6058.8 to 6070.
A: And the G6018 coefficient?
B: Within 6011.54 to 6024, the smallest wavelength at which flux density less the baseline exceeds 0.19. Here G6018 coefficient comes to 6013.62 Ang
